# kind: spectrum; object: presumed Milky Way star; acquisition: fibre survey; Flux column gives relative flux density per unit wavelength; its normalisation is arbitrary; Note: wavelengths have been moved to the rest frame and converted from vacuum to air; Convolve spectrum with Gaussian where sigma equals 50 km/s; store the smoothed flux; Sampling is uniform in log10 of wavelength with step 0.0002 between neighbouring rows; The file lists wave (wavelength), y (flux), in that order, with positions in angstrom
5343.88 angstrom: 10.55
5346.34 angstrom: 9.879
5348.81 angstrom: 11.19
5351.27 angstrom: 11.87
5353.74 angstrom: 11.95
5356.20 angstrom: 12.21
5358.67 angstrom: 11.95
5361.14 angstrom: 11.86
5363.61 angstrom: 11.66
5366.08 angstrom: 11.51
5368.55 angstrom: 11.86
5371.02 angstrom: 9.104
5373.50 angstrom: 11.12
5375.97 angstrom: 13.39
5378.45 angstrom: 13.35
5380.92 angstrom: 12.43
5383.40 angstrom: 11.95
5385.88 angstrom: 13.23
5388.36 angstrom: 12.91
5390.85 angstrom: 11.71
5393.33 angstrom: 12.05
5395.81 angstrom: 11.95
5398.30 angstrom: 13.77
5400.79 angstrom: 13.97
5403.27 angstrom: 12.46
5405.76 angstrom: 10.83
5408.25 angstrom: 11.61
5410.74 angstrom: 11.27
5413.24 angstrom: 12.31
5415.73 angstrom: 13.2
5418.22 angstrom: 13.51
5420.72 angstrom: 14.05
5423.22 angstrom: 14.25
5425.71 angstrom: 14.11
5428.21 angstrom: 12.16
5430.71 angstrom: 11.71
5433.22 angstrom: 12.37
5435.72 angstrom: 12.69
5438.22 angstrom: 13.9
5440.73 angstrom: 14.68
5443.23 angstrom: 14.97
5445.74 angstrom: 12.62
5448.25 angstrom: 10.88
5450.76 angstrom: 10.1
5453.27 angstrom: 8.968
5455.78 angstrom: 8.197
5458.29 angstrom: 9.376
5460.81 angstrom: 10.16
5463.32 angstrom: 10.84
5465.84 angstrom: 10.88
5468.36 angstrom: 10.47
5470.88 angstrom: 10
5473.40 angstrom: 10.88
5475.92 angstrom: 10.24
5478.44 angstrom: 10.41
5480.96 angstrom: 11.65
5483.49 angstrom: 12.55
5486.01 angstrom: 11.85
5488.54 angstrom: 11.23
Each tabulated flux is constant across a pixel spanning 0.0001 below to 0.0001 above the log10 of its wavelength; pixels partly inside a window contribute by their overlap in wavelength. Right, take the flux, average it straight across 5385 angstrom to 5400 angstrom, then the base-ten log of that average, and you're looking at 1.10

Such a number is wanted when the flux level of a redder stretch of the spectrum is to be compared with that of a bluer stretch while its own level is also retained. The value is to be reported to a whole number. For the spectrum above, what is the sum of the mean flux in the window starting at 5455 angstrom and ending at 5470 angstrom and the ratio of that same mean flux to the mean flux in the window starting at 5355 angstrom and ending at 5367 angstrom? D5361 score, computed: 11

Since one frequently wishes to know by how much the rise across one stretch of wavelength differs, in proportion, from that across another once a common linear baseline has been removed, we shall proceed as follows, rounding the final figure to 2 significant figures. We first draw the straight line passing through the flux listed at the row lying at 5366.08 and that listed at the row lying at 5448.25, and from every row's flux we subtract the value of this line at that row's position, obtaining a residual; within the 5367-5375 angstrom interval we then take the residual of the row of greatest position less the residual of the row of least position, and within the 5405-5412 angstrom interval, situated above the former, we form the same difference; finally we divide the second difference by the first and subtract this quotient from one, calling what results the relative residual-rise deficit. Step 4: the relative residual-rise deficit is 1.7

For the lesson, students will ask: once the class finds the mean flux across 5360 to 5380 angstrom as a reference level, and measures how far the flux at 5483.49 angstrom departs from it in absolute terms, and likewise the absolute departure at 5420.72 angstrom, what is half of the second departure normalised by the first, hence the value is 1.4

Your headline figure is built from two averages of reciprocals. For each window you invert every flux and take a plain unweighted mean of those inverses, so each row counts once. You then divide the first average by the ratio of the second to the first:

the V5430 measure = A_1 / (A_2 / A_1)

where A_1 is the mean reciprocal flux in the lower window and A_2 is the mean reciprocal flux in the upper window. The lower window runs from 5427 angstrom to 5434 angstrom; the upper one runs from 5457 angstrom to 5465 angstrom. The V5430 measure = 0.069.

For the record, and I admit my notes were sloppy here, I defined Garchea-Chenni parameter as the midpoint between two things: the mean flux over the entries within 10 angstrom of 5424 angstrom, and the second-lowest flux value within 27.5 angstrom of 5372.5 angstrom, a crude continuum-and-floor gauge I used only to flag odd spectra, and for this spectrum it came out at 11.5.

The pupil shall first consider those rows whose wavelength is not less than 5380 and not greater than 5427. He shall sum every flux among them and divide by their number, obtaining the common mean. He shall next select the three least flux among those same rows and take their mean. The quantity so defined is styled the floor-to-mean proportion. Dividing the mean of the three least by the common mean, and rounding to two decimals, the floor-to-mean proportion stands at 0.88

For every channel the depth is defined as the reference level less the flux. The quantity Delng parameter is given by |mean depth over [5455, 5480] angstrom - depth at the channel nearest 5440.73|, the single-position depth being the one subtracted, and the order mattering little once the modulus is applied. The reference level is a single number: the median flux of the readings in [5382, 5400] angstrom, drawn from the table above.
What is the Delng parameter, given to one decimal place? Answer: 4.5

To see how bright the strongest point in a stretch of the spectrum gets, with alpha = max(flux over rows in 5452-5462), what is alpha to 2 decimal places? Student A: 10.16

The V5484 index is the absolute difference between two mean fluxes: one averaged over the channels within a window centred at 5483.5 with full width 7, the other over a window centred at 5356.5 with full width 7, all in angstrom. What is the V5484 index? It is 0.0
